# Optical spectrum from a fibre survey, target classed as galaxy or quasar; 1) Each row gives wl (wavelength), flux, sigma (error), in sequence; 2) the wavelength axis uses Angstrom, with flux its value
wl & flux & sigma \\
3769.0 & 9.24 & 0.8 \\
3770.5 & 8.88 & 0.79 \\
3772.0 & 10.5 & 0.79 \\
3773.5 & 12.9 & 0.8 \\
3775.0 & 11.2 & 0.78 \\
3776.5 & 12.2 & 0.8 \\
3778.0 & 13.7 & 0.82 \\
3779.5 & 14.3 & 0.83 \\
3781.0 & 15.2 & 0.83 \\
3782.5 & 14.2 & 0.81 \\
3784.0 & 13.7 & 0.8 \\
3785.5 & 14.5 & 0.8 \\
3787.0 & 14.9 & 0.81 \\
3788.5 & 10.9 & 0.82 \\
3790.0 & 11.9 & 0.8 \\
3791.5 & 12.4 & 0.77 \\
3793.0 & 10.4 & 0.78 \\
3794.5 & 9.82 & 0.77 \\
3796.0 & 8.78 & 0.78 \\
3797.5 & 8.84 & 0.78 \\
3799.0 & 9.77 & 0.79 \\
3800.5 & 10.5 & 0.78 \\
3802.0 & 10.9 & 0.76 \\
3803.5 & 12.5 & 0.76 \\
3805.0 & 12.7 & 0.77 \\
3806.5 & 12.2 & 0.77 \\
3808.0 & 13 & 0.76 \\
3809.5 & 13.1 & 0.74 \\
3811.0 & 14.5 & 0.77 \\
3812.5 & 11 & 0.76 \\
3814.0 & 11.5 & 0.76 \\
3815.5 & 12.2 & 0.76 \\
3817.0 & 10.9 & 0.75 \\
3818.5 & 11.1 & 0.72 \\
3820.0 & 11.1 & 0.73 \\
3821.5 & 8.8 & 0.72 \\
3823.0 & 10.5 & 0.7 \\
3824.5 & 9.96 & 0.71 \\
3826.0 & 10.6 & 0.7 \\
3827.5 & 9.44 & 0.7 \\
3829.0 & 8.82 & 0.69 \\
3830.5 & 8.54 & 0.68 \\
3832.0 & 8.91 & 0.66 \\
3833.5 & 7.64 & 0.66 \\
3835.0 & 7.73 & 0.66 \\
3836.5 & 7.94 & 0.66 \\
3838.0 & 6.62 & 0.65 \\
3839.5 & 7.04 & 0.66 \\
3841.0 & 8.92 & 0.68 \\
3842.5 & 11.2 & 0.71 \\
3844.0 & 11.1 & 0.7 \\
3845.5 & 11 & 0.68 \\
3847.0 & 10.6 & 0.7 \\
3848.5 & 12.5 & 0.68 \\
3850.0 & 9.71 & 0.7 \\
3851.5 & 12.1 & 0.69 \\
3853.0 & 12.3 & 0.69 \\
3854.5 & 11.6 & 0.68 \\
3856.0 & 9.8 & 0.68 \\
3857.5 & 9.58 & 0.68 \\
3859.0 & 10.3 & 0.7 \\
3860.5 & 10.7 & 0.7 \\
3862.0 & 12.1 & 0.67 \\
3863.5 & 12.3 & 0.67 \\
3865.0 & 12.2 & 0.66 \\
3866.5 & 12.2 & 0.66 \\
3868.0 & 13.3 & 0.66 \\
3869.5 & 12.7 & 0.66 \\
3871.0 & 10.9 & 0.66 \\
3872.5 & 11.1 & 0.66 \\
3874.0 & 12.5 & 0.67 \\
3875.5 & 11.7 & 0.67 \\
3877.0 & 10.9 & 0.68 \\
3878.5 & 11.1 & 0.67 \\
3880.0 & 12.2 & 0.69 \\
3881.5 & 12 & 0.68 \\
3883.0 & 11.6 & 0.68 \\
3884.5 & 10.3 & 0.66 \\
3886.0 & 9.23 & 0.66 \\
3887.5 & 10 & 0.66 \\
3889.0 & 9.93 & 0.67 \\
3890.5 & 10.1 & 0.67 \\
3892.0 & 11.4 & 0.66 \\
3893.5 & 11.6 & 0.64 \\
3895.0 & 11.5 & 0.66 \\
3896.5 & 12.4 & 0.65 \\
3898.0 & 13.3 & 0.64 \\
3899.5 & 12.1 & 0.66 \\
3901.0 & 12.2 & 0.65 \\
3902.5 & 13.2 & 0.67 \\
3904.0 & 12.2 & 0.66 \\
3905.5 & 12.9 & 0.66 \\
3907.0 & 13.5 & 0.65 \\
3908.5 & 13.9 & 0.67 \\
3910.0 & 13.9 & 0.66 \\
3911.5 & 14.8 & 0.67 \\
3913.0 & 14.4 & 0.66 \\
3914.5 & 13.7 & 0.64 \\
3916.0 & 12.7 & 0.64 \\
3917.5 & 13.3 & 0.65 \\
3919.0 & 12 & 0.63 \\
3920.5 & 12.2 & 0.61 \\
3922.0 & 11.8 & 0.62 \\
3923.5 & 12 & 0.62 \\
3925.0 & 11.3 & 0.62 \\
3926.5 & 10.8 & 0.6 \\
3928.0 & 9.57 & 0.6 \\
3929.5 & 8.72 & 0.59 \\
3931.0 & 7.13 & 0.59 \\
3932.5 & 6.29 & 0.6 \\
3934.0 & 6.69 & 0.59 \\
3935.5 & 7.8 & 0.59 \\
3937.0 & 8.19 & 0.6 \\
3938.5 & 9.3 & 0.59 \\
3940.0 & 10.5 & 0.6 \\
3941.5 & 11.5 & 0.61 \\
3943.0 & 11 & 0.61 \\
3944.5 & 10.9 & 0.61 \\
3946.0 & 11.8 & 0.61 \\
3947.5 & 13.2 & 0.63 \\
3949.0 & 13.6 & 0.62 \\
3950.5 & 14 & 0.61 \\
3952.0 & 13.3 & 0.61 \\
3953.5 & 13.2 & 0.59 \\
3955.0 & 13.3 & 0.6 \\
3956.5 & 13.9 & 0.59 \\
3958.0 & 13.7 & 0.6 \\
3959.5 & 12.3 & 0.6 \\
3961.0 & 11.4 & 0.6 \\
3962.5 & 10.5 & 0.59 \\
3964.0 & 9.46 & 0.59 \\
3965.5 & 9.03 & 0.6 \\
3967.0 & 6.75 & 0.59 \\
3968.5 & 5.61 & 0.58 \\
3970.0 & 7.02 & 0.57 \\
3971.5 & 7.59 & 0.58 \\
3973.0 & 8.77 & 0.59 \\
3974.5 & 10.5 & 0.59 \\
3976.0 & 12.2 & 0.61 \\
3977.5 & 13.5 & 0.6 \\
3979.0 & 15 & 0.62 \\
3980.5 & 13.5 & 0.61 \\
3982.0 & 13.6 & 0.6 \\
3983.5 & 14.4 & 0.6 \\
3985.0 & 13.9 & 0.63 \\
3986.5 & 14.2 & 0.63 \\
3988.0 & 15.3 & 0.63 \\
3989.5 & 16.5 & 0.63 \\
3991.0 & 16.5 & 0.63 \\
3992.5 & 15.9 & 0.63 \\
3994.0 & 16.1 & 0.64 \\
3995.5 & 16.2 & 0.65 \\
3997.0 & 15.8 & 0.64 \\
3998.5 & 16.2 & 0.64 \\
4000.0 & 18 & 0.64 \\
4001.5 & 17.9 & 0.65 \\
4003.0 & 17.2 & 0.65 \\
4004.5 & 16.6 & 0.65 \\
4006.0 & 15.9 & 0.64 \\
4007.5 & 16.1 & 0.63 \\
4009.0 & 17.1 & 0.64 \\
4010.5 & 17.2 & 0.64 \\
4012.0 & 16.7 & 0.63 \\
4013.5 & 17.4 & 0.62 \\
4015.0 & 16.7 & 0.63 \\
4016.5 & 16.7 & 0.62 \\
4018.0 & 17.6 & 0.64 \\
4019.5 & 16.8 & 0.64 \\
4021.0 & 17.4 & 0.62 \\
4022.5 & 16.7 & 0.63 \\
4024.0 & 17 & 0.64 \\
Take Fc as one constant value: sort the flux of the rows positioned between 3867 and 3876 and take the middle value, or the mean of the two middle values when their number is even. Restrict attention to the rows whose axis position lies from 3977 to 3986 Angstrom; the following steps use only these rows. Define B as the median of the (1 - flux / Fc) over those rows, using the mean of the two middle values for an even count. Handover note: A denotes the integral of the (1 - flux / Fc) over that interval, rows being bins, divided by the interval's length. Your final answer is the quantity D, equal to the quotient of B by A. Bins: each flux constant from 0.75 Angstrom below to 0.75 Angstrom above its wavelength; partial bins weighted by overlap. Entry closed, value 0.9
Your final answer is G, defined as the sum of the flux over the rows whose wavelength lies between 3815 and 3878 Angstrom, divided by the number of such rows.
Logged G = 10.5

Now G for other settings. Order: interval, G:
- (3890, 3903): 12.0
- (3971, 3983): 11.8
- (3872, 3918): 12.1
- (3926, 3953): 10.2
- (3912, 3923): 12.9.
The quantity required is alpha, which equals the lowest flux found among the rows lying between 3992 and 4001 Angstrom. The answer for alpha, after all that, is 15.8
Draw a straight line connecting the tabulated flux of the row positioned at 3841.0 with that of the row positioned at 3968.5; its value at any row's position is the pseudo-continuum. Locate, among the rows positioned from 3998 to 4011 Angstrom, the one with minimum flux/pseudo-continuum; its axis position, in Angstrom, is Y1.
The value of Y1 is 3998.5 Angstrom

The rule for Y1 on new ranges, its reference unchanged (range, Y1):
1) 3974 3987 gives 3974.5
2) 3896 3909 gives 3899.5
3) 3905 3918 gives 3905.5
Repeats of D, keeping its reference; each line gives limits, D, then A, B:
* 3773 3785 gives 1.2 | -0.11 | -0.13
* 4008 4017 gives 1.0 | -0.40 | -0.40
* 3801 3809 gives 3.0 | -0.01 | -0.03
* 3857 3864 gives 1.3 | 0.09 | 0.12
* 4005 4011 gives 1.0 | -0.37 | -0.37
